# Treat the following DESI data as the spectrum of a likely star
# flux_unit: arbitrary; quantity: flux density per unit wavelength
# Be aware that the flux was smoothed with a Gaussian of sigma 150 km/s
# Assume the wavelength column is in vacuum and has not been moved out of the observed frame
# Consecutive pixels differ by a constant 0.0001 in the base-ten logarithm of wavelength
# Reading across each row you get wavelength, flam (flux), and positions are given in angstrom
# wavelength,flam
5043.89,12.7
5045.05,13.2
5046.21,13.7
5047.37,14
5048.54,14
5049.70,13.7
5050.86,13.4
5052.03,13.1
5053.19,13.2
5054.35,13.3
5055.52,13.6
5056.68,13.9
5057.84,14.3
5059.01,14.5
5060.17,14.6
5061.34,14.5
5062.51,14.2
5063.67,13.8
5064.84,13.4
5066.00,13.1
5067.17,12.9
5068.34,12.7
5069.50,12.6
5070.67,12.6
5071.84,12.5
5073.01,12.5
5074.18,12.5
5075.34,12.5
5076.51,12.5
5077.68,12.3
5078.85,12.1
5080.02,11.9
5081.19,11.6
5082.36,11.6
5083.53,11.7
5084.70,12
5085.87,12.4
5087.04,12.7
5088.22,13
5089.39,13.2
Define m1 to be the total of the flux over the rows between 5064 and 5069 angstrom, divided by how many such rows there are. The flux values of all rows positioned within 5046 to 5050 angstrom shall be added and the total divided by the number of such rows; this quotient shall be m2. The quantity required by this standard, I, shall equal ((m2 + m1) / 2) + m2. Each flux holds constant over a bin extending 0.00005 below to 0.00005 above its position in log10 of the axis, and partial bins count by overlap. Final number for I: 27.3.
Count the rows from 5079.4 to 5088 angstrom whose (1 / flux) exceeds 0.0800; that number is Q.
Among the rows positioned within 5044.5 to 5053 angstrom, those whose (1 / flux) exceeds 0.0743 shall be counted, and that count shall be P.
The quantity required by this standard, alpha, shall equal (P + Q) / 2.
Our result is 4.50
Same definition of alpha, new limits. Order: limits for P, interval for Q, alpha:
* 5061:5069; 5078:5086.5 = 5.50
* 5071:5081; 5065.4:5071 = 4.00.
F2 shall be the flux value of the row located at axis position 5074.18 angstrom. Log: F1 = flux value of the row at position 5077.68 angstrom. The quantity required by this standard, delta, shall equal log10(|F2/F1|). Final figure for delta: 0.007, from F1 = 12.3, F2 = 12.5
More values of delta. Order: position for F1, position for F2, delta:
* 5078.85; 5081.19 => -0.018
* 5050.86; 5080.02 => -0.052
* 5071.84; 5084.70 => -0.018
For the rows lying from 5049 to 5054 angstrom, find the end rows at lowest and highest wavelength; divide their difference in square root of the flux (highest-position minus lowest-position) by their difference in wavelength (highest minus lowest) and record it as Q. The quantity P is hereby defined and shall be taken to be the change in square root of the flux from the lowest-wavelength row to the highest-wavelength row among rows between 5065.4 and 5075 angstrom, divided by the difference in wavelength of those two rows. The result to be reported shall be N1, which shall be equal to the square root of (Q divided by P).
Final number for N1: 1.38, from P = -0.010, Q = -0.020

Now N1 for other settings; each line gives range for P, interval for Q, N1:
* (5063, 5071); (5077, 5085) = 0.51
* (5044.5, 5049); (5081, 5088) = 0.93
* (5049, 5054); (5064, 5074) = 0.89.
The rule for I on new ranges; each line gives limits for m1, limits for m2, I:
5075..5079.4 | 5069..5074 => 25.0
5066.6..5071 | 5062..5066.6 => 26.8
